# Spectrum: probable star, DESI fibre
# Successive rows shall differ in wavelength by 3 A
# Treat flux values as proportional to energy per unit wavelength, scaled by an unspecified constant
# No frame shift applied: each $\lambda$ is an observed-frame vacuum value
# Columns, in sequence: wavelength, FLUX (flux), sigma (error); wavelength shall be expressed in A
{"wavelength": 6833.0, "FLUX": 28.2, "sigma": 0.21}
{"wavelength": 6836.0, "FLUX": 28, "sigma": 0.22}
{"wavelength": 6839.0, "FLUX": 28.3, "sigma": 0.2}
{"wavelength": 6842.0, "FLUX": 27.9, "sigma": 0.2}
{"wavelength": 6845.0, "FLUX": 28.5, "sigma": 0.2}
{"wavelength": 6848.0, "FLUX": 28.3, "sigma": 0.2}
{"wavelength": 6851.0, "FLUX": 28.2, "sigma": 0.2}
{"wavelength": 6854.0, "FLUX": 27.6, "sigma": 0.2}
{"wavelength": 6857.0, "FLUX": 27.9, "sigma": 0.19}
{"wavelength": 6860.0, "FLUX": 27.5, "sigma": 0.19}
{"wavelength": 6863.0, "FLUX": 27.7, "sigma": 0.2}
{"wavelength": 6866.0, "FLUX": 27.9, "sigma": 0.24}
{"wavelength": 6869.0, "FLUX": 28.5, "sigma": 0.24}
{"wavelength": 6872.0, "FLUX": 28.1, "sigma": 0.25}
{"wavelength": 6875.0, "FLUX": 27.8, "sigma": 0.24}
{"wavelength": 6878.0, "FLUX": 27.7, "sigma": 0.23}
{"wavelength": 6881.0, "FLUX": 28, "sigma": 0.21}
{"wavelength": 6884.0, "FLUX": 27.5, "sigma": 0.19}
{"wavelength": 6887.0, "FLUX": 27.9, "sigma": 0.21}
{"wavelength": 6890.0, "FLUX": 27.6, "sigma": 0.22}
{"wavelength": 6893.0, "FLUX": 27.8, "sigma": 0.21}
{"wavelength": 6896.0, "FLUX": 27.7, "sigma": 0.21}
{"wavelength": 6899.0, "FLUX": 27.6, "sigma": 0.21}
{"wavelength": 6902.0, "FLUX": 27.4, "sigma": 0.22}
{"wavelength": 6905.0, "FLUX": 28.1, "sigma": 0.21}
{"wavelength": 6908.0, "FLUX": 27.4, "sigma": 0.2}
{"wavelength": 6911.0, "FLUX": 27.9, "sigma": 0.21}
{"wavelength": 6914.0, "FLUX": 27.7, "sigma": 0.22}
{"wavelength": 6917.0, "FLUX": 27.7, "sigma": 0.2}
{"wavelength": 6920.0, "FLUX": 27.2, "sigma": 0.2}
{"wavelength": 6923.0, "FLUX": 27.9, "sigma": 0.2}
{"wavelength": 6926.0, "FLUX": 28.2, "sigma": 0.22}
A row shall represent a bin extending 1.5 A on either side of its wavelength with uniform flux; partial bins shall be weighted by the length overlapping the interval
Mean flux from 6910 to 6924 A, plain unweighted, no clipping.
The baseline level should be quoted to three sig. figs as 27.7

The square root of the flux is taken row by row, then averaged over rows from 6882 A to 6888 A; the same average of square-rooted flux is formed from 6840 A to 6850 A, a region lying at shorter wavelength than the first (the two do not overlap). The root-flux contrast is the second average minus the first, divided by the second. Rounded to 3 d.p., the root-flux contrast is 0.009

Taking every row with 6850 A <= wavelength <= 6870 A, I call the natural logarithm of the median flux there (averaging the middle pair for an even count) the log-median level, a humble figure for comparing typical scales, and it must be 3.33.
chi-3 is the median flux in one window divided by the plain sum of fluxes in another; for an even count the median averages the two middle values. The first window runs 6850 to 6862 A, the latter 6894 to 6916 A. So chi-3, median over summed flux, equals 0.14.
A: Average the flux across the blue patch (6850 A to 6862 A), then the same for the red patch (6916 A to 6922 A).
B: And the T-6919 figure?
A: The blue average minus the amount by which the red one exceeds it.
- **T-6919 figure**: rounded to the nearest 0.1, 28.1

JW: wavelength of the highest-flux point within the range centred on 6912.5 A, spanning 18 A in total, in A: 6905.0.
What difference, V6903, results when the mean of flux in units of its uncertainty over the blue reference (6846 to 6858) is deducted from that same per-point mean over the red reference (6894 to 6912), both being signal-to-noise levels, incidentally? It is -10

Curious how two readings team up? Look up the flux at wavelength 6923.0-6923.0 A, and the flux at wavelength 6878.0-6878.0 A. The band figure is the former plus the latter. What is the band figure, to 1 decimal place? 55.6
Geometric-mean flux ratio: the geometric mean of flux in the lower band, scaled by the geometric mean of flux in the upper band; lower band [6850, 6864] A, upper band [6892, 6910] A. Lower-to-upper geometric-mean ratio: 1.00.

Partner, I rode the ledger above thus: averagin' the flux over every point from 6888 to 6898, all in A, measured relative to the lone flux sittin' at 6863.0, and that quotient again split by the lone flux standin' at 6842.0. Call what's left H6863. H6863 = 0.0358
